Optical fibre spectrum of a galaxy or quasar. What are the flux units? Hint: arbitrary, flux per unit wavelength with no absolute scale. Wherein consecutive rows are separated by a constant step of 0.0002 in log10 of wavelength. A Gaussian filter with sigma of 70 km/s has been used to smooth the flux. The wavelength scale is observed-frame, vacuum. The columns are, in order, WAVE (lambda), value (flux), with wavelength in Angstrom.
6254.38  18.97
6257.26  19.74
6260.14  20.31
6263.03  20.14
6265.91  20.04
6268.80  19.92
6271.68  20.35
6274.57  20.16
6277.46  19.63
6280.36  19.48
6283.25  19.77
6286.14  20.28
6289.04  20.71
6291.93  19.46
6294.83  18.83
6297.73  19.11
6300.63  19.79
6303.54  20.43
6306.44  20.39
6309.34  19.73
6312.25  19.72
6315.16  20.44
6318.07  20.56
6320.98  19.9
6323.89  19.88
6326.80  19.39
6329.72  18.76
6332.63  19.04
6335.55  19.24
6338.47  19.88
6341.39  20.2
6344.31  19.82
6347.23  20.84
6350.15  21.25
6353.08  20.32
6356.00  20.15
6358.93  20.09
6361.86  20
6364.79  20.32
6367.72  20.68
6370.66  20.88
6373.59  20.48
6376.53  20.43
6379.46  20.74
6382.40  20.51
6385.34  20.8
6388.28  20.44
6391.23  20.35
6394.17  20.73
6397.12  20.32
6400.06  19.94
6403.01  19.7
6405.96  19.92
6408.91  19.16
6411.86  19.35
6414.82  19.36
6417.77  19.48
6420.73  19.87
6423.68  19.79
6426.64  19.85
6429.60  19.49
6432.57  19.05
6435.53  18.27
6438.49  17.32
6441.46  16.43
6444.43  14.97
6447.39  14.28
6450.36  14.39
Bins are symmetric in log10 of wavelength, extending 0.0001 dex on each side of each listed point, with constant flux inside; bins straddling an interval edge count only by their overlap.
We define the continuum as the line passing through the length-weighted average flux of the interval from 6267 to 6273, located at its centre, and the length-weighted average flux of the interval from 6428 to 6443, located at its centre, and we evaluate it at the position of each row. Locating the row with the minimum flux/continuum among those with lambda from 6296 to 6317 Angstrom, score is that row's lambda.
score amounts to 6297.73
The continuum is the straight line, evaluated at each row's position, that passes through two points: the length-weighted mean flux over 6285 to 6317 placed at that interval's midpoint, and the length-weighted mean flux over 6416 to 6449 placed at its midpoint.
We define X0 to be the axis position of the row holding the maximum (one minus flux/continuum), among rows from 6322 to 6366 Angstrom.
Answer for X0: 6329.72 Angstrom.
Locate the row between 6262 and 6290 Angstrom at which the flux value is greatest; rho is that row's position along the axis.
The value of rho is 6289.04 Angstrom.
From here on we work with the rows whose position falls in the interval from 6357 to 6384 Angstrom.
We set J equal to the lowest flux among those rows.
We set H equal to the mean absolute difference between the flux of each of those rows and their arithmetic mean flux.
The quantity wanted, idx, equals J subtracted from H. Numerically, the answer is -19.78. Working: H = 0.22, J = 20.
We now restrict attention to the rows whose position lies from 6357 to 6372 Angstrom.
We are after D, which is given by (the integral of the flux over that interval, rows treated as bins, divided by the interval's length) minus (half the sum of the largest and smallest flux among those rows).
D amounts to -0.07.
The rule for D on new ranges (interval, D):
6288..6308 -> 0.03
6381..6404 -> 0.11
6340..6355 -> -0.05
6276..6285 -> 0.02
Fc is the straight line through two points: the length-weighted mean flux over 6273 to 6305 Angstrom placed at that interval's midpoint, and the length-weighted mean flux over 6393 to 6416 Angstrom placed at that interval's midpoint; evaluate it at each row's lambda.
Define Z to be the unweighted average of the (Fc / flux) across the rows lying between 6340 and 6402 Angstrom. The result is 0.969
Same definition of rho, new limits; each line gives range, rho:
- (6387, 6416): 6394.17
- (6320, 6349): 6347.23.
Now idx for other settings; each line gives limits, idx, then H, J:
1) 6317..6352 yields -18.22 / 0.54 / 18.76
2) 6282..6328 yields -18.40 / 0.43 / 18.83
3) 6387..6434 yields -18.67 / 0.38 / 19.05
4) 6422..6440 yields -16.54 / 0.78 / 17.32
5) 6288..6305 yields -18.24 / 0.59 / 18.83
